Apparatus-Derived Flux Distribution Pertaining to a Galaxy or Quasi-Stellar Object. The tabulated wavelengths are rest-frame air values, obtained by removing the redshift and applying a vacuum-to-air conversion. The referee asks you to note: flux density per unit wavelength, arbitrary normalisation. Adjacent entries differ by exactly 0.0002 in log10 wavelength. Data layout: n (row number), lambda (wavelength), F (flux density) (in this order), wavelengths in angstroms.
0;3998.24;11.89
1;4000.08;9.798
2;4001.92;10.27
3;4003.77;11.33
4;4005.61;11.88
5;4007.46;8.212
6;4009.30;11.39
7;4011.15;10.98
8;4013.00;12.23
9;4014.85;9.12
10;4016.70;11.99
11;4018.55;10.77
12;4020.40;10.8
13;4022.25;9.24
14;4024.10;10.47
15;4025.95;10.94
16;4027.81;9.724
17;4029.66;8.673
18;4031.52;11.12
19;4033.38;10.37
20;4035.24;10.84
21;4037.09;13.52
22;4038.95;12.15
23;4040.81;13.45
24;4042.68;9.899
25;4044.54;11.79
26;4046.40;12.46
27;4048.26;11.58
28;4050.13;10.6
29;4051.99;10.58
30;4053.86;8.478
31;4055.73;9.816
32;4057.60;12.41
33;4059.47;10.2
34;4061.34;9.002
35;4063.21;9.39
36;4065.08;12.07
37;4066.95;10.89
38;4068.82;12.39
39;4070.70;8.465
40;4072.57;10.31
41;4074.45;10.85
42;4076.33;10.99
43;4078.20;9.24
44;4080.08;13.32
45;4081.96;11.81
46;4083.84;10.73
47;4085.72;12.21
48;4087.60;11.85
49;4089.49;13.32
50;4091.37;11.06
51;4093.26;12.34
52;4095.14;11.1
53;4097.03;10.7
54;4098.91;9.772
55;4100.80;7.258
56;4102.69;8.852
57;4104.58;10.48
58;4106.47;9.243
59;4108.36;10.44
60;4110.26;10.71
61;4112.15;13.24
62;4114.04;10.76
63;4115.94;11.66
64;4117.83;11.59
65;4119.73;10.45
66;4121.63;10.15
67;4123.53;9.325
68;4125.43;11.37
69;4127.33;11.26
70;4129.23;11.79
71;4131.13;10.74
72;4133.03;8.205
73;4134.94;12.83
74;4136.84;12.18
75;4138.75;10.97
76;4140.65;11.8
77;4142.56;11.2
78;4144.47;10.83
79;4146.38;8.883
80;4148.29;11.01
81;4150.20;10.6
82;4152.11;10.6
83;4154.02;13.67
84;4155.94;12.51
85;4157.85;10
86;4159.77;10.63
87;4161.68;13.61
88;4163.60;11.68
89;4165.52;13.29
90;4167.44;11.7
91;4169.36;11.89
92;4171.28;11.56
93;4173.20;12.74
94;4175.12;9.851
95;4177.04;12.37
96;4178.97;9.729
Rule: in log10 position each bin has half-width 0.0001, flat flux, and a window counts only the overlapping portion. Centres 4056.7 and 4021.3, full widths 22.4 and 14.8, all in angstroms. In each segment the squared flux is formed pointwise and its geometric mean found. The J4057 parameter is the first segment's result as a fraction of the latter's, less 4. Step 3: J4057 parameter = -2.96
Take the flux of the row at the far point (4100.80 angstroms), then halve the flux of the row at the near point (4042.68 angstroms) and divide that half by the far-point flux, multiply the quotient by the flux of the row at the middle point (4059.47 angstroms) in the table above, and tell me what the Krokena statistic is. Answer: 7.0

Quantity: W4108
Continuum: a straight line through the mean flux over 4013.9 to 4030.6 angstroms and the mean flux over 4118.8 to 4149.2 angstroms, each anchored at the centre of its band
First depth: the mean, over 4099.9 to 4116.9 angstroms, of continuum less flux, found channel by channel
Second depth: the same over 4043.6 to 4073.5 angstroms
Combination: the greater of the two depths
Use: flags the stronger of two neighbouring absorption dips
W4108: 0.4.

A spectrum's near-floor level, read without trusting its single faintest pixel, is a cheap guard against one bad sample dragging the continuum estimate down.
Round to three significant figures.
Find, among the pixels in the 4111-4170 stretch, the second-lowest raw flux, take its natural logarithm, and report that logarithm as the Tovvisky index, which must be 2.18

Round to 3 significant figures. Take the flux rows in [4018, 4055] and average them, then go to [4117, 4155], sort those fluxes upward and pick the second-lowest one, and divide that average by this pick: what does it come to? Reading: 1.22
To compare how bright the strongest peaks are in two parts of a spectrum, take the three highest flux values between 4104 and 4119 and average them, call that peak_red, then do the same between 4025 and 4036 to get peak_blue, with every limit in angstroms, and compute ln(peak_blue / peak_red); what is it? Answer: -0.104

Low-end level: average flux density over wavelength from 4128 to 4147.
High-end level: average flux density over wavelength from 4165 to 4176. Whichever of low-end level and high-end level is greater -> 11.8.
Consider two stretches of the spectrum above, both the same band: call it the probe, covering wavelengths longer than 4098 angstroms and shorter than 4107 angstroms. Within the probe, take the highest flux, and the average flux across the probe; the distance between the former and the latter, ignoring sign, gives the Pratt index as 1.4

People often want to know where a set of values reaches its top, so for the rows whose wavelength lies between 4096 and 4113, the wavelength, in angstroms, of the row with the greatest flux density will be 4112.15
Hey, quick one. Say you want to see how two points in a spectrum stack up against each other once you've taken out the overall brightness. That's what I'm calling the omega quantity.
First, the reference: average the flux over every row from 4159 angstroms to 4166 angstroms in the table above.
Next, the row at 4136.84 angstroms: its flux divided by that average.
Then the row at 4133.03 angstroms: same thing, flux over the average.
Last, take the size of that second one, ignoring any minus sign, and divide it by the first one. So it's 0.67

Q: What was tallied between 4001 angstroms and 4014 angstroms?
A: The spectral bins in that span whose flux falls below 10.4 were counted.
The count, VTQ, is 2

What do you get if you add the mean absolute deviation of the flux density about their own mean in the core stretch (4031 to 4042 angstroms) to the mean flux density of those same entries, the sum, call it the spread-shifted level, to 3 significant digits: 13.0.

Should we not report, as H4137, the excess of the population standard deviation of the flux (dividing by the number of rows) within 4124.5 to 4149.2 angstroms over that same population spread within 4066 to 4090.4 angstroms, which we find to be -0.2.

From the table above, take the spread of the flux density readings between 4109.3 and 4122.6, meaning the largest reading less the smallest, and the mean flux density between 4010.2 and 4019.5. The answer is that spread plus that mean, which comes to 14.1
